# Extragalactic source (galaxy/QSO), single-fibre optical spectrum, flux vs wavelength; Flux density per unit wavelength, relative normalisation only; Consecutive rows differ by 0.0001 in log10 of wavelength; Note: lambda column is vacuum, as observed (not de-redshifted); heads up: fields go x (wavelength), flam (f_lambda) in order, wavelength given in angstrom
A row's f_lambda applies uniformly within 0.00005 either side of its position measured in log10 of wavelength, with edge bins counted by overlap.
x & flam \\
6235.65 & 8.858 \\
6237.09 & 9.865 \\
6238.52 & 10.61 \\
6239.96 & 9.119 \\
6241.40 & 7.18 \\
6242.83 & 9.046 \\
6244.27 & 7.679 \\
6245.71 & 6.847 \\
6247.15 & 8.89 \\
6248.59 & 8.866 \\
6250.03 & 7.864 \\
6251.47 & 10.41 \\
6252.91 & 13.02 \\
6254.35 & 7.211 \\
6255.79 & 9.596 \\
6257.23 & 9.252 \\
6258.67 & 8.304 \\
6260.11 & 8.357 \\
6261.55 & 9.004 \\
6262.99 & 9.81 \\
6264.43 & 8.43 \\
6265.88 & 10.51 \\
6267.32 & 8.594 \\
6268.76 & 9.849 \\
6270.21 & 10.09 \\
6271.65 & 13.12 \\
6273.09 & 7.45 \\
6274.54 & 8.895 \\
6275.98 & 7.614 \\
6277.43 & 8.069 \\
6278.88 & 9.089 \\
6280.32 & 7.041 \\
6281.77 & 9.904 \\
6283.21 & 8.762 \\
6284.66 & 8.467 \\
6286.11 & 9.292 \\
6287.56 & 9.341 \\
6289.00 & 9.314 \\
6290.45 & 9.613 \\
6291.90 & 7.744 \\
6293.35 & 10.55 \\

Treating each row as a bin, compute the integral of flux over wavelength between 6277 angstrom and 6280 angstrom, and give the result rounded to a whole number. 25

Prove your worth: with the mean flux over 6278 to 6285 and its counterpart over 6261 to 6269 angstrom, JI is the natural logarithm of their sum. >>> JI 2.89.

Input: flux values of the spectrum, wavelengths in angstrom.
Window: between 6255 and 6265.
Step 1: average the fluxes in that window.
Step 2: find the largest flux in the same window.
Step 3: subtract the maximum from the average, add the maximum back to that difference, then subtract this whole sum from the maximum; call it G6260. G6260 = 0.8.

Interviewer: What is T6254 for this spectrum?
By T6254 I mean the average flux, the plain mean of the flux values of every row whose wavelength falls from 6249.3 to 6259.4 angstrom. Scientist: 9.38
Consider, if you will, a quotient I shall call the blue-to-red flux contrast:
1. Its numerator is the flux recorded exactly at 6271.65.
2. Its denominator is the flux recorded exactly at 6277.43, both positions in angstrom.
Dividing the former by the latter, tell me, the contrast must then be 1.6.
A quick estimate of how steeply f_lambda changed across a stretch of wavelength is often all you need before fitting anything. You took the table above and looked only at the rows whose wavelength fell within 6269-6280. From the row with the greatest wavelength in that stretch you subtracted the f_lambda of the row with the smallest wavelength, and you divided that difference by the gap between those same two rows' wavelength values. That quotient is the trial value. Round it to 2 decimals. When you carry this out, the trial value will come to -0.12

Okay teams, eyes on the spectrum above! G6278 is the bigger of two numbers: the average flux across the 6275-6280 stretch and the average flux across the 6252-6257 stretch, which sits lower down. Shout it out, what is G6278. 9.9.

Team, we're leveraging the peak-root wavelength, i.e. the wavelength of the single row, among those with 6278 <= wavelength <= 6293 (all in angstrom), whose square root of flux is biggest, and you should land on 6281.77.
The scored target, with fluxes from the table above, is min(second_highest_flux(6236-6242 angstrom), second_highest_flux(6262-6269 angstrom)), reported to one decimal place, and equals 9.8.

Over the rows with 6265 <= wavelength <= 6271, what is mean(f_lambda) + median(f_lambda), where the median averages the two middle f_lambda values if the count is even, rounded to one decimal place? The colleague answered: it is 19.7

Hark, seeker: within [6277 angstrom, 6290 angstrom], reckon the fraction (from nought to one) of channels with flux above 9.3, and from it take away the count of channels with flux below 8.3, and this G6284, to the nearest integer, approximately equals -2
